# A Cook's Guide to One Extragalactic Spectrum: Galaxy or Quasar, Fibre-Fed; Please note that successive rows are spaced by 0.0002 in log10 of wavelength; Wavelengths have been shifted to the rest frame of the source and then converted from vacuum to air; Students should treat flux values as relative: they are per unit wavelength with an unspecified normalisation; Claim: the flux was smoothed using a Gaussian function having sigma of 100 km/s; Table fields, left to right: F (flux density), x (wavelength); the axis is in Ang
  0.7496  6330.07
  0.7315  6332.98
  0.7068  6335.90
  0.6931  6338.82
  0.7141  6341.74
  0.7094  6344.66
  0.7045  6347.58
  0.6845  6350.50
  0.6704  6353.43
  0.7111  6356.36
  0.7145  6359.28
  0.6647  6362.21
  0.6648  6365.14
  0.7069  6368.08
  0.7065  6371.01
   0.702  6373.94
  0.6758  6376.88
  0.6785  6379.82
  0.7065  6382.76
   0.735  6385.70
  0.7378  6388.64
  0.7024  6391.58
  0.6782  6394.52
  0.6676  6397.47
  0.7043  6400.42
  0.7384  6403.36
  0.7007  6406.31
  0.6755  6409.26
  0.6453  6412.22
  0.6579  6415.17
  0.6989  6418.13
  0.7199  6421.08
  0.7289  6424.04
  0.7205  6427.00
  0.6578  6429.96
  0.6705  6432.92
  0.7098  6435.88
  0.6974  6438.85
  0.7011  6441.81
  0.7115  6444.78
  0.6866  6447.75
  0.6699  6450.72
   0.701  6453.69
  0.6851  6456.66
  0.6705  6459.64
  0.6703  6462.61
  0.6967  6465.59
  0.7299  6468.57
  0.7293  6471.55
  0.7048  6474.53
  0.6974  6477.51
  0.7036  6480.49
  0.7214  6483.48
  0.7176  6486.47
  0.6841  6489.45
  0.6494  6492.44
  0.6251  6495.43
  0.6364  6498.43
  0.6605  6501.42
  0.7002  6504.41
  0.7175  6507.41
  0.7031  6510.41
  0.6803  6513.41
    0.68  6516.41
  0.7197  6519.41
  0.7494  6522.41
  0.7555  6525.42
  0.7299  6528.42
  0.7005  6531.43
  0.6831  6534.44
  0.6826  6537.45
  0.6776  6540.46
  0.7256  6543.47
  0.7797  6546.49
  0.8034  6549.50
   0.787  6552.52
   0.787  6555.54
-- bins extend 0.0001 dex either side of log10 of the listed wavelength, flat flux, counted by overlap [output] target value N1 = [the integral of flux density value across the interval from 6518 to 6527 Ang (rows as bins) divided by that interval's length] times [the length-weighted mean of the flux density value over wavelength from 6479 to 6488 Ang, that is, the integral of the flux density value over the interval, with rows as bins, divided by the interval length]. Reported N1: 0.53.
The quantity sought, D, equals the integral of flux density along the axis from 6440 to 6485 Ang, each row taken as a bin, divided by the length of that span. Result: 0.699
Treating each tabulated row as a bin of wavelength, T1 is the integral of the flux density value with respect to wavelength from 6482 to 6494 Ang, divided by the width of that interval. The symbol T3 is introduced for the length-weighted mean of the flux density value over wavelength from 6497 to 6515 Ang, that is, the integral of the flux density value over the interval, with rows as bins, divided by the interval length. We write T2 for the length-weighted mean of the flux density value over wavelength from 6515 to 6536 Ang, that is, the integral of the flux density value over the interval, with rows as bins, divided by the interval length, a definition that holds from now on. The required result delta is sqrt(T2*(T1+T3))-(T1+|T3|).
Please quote -0.383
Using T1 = 0.693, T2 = 0.717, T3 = 0.683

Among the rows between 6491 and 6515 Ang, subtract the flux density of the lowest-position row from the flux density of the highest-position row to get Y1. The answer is 0.03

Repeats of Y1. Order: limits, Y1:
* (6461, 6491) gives 0.01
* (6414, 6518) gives 0.02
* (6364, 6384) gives 0.04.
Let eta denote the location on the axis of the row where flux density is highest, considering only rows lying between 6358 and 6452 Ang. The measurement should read 6403.36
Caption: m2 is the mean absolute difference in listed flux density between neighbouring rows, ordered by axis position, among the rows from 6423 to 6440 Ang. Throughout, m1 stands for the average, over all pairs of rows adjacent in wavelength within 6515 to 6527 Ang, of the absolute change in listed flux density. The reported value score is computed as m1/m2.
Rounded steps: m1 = 0.025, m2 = 0.027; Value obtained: 0.9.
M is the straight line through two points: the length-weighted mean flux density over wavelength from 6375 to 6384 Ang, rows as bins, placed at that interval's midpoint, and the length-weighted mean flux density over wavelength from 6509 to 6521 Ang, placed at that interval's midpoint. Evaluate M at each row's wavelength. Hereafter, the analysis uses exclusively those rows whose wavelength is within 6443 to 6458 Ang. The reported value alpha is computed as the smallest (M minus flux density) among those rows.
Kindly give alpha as -0.02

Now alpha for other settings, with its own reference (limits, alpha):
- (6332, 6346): -0.05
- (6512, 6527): -0.06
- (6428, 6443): -0.02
